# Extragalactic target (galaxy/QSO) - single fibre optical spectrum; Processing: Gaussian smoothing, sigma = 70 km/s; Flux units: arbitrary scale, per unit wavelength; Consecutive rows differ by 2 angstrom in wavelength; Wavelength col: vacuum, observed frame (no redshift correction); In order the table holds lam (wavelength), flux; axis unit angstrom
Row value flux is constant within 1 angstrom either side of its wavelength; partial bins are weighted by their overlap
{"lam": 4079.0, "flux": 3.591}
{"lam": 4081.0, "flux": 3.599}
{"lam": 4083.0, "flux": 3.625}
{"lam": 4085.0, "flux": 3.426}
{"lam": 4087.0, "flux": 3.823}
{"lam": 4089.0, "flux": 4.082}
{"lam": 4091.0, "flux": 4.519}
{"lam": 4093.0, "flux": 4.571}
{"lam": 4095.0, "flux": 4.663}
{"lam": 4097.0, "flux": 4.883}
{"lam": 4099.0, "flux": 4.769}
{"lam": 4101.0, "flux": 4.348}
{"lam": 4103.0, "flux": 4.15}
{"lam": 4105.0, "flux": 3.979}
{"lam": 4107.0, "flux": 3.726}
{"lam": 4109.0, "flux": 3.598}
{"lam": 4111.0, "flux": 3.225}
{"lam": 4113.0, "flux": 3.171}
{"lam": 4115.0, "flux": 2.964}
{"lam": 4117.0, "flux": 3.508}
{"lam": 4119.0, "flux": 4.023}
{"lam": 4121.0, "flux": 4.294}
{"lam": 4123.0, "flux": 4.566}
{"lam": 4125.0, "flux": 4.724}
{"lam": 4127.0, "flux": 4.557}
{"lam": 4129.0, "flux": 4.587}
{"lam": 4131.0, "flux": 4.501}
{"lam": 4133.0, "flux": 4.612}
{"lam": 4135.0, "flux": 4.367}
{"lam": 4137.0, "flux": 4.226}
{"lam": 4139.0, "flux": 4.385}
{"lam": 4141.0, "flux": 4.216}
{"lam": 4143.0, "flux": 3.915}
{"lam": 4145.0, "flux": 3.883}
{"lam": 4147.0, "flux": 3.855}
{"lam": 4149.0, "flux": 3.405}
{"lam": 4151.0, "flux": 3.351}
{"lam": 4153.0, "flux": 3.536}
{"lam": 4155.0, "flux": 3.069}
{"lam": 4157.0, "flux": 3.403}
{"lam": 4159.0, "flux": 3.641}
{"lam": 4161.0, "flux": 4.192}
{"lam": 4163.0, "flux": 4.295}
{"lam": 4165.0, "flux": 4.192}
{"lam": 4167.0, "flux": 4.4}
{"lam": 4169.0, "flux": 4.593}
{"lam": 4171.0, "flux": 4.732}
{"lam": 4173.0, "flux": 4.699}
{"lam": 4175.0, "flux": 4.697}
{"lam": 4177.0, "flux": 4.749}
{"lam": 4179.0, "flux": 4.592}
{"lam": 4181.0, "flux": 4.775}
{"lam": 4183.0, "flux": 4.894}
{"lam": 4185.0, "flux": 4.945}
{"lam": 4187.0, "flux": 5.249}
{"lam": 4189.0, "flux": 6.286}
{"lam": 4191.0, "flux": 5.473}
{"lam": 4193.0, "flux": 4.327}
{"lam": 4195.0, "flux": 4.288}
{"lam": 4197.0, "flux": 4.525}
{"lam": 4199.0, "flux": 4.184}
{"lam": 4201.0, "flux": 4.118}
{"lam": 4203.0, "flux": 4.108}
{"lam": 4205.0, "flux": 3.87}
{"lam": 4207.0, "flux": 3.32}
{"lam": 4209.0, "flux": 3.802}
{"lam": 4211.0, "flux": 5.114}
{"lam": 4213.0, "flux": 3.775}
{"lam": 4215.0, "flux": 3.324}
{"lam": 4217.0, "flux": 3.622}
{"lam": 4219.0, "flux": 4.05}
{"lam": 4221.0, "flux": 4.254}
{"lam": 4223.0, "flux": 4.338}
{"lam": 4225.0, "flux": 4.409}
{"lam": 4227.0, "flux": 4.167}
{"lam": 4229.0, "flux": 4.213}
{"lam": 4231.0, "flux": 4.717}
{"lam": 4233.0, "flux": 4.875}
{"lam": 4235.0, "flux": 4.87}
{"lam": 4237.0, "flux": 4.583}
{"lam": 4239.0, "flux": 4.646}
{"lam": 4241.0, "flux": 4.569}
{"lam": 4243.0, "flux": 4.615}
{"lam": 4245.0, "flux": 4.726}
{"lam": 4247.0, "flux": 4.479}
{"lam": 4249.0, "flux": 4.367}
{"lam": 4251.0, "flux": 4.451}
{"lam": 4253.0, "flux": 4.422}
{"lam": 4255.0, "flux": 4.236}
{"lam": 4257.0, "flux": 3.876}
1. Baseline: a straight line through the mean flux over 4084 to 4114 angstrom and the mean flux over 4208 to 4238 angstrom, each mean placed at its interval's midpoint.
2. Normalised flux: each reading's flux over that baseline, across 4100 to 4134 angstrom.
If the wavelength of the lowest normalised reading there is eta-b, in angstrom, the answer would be 4115.0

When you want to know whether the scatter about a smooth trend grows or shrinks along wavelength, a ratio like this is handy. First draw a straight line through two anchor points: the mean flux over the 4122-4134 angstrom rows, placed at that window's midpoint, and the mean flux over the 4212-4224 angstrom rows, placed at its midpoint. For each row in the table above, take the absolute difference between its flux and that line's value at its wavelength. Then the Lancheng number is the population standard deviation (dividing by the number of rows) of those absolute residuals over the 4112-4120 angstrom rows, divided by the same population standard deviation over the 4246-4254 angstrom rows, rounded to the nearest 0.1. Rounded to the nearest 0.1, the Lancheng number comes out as 10.1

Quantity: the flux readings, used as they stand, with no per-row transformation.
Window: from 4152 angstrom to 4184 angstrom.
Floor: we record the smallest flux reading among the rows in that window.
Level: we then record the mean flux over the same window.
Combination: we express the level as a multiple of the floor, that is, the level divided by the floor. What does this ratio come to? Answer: 1.39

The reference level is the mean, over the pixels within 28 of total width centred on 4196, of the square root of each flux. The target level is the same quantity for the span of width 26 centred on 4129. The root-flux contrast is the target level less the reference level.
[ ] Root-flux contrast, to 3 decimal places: -0.036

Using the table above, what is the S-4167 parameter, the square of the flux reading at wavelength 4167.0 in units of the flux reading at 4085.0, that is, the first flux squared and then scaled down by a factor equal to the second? 5.7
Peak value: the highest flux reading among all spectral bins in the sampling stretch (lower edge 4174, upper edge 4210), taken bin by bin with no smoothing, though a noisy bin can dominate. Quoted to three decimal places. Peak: 6.286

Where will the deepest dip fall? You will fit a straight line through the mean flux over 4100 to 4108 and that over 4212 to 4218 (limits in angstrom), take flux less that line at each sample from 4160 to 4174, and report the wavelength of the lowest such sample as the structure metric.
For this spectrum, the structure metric 4161.0 angstrom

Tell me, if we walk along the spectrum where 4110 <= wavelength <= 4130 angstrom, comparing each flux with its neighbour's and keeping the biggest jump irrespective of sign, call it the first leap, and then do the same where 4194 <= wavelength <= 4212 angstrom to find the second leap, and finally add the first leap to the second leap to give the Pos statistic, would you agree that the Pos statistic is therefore 1.9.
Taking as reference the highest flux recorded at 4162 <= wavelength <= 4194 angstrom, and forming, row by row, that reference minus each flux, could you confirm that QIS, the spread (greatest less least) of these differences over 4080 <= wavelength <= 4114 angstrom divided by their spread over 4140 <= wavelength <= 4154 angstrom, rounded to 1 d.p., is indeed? 2.0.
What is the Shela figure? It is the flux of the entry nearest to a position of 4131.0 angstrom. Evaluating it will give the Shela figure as 4.501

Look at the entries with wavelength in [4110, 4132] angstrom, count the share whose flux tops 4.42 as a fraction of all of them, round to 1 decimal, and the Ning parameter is 0.5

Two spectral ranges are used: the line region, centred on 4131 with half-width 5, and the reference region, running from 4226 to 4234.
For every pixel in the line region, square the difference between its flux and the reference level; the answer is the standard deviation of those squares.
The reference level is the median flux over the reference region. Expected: 0.01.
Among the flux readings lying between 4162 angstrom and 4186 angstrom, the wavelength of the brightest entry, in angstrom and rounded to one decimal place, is 4185.0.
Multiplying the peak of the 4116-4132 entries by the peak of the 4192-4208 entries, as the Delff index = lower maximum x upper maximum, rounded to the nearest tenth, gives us 21.4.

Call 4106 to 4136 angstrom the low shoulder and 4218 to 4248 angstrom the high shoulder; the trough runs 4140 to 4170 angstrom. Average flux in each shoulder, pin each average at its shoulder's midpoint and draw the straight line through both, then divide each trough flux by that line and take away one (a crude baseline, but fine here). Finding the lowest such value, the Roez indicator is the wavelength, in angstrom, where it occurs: 4155.0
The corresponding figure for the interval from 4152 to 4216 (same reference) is 4155.0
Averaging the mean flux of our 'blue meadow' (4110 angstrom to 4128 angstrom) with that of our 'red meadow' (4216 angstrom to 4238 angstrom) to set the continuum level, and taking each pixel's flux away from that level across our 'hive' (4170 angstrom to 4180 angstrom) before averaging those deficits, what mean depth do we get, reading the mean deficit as -0.56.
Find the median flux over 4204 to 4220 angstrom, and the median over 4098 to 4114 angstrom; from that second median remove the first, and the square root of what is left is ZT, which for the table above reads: 0.3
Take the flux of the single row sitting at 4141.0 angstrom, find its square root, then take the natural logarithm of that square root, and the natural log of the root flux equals 0.719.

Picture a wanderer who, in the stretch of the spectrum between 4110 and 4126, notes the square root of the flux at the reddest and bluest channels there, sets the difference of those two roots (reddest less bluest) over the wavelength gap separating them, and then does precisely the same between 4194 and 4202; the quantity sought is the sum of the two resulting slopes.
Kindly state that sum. 0.020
